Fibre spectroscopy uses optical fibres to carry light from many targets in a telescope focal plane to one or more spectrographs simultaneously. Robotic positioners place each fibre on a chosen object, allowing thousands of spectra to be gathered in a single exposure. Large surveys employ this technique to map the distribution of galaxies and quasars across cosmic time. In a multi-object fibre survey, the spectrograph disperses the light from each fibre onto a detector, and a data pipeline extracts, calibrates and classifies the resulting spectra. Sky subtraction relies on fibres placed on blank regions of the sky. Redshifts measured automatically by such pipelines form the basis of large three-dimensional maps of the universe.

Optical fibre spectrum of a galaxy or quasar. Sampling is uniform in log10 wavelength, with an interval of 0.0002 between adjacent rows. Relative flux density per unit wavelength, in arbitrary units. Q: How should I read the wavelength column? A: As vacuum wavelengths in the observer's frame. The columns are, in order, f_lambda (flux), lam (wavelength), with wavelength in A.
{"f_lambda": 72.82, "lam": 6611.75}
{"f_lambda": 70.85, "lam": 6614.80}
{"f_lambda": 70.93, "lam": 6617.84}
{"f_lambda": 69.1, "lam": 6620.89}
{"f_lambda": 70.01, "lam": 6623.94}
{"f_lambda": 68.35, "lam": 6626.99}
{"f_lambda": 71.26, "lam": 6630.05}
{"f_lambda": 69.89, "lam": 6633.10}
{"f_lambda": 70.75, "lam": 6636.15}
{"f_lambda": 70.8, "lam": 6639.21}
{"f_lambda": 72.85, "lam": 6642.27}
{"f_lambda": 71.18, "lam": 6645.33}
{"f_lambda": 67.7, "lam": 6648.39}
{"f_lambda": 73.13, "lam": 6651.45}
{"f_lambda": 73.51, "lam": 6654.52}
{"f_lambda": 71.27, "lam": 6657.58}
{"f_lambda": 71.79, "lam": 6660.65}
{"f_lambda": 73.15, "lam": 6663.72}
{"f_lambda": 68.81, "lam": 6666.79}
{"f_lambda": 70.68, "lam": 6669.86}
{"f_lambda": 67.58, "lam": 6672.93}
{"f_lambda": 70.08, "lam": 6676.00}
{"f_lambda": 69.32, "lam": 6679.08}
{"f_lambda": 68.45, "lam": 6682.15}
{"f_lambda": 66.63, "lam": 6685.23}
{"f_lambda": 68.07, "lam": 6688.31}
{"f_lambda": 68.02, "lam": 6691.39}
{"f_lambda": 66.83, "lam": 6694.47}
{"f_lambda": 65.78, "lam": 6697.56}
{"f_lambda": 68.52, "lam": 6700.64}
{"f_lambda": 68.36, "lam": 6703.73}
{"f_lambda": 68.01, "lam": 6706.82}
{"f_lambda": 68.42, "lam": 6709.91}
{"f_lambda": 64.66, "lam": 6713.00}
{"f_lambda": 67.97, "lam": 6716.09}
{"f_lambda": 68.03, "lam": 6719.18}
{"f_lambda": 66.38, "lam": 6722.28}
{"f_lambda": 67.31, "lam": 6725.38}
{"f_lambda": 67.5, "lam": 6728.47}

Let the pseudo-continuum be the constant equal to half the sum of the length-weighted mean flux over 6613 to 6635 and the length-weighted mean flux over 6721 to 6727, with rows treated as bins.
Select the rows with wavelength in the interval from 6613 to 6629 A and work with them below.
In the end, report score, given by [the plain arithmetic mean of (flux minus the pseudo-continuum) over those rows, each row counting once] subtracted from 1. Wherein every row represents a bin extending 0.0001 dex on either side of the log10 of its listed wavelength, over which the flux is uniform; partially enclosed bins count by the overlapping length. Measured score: -0.3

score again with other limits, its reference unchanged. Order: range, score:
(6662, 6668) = -1.5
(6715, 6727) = 2.1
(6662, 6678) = -0.5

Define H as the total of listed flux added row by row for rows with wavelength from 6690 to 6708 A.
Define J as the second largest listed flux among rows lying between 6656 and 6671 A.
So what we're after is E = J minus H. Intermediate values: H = 406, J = 71.79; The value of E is -334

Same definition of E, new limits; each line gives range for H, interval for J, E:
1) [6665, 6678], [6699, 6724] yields -209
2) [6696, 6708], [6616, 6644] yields -199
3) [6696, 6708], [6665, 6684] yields -201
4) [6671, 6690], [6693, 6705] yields -342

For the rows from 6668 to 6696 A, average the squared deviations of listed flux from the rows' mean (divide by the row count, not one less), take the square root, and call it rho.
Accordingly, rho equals 1.3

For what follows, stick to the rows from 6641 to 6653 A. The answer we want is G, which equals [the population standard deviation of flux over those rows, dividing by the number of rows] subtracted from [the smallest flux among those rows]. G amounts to 66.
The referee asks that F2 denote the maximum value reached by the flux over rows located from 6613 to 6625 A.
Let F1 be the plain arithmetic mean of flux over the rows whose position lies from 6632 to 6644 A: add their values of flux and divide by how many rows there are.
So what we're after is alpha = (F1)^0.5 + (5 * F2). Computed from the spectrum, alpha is 363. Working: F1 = 71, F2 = 70.93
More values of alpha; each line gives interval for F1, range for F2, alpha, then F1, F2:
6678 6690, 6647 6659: 376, 68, 73.51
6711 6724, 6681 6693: 350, 67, 68.45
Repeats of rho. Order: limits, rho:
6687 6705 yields 1.0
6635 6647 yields 0.9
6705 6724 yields 1.3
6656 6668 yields 1.6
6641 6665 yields 1.8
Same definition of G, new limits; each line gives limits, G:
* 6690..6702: 65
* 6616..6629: 67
